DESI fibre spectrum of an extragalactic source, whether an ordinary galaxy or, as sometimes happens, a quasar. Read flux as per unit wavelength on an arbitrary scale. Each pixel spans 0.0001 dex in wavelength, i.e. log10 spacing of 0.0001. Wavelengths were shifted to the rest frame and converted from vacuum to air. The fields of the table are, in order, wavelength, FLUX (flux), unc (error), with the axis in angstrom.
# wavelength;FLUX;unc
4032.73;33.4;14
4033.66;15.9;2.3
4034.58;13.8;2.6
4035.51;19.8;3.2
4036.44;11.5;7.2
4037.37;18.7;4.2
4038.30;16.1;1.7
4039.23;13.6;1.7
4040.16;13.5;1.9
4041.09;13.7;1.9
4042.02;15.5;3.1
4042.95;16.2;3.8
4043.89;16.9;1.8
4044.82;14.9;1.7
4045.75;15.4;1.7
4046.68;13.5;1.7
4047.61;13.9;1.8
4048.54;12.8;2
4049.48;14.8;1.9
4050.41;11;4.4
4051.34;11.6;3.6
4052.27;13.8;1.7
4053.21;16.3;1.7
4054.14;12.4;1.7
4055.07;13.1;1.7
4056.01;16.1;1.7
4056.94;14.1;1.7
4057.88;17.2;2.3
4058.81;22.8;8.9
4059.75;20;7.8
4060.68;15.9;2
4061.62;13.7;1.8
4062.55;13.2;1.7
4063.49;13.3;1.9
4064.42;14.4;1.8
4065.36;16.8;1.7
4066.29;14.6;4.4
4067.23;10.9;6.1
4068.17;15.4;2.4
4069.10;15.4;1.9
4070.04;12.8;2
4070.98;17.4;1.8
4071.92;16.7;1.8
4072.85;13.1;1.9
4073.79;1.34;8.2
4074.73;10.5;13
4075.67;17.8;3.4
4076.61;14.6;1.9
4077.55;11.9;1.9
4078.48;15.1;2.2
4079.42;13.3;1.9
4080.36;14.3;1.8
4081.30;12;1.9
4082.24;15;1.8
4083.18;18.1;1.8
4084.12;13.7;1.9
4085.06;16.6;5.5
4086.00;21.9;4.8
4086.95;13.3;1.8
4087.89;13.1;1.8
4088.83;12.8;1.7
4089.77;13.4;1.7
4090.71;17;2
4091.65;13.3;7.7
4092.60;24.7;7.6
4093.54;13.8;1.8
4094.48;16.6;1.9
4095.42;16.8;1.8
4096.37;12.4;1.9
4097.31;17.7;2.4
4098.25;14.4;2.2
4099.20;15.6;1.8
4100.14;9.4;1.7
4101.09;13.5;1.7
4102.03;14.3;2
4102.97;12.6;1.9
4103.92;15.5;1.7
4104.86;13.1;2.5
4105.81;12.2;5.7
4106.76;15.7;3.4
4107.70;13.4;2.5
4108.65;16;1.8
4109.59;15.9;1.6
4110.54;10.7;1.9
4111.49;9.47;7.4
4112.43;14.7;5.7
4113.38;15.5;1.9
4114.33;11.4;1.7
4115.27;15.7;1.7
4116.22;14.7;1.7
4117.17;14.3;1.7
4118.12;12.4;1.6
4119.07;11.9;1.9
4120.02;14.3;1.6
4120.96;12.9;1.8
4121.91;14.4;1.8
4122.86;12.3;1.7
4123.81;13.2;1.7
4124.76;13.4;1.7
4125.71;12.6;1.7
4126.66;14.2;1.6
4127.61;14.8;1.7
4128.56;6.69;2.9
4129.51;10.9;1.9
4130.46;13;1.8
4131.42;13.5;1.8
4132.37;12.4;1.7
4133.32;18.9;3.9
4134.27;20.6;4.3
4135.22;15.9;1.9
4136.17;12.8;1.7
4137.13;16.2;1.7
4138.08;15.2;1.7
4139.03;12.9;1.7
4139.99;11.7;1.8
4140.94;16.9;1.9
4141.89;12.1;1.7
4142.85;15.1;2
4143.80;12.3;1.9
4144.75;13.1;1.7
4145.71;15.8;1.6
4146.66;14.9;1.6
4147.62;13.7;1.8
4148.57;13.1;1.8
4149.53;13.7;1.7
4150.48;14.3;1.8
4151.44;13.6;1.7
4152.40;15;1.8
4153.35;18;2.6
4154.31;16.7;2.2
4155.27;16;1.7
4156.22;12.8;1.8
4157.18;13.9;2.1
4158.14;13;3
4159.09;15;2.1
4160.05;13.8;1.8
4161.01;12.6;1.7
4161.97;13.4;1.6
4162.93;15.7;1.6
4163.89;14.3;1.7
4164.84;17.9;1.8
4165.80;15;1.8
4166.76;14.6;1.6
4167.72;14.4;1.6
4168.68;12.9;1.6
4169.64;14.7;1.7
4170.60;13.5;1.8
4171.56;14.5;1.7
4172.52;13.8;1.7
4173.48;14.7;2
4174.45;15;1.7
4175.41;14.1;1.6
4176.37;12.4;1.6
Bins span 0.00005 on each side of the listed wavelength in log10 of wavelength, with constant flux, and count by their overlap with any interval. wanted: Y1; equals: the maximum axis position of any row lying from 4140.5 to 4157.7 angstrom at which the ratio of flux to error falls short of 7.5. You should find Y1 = 4157.18 angstrom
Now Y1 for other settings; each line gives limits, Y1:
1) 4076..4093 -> 4092.60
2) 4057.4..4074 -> 4073.79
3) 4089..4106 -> 4105.81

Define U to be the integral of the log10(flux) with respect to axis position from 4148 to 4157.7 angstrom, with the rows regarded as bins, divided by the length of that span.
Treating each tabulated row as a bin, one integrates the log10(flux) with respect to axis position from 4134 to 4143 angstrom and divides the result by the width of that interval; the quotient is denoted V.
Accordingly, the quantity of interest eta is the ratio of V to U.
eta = 1.00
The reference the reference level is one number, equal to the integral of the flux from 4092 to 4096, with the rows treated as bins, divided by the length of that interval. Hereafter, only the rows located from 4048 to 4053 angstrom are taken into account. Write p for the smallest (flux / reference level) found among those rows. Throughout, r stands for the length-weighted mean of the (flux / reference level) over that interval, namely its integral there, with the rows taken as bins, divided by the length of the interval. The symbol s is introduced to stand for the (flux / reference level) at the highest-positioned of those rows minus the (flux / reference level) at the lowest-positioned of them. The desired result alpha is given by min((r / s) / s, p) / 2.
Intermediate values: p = 0.62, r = 0.74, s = 0.06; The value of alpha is 0.31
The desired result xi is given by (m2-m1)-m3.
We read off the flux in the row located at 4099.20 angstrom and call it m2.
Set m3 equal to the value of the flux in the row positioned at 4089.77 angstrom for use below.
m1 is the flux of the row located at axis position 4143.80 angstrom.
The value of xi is -10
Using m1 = 12.3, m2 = 15.6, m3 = 13.4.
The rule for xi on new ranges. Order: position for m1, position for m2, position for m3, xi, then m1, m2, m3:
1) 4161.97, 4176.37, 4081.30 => -13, 13.4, 12.4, 12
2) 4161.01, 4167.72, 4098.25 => -13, 12.6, 14.4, 14.4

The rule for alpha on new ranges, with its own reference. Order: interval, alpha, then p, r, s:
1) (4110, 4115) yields 0.27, 0.54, 0.71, 0.04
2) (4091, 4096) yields 0.38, 0.75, 0.96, 0.20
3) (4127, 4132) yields 0.19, 0.38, 0.67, -0.07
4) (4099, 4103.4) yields 0.27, 0.53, 0.73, -0.17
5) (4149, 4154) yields 0.39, 0.77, 0.85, 0.24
